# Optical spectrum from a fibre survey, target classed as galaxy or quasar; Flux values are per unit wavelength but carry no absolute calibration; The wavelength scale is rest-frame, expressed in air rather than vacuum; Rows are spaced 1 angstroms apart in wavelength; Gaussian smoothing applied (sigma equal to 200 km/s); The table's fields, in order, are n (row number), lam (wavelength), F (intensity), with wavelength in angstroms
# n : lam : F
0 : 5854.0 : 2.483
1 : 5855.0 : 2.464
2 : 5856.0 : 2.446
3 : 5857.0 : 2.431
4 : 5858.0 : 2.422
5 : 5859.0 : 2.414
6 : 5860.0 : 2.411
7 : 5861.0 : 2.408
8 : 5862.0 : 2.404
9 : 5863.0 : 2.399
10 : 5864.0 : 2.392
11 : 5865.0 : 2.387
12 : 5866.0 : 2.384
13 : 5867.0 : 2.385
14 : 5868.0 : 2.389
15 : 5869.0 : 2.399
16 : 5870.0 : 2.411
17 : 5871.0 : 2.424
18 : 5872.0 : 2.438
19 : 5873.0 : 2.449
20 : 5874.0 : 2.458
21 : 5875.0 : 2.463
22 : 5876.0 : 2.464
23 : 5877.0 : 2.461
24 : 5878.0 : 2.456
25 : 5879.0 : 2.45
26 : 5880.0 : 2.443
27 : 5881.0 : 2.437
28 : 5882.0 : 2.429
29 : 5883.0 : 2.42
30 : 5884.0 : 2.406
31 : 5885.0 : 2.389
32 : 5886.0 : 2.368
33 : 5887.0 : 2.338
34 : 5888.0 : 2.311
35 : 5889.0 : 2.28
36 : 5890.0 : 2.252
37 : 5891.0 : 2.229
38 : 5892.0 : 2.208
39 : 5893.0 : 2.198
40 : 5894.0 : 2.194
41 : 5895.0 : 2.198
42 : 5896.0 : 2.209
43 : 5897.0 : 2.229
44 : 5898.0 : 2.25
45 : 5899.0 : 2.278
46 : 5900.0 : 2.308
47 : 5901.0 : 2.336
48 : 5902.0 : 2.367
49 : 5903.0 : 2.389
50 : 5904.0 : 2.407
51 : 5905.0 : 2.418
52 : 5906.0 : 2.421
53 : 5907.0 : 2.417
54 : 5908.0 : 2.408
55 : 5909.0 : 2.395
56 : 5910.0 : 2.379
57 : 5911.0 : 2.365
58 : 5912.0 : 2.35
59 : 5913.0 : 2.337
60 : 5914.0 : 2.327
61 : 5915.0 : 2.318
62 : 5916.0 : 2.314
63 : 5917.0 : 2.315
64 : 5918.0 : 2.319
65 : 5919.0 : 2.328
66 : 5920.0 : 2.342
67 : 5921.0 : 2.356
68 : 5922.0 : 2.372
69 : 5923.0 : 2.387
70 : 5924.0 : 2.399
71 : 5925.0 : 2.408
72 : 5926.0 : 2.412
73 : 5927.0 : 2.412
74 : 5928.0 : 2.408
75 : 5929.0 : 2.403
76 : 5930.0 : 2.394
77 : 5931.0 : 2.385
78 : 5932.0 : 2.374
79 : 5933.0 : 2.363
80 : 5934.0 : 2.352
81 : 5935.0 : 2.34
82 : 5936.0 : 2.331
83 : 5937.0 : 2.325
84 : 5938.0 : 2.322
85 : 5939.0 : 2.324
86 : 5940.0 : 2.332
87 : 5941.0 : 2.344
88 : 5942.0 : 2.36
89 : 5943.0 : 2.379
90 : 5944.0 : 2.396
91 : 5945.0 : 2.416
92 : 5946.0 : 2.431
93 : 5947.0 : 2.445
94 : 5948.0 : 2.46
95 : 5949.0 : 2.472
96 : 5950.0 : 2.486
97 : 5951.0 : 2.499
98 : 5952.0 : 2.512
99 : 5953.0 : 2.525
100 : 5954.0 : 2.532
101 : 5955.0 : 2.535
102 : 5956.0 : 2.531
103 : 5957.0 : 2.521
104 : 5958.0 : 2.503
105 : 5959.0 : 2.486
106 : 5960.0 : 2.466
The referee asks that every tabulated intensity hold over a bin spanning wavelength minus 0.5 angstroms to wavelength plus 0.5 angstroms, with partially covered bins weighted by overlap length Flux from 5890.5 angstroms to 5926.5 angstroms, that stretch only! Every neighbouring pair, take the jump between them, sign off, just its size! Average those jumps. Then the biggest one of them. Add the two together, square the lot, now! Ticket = 0.0020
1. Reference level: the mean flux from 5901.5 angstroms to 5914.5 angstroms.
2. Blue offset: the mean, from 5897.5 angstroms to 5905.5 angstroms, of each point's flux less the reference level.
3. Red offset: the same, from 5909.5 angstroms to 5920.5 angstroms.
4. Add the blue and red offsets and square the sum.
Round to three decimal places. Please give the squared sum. 0.007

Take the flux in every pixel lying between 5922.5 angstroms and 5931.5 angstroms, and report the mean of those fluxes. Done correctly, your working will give 2.40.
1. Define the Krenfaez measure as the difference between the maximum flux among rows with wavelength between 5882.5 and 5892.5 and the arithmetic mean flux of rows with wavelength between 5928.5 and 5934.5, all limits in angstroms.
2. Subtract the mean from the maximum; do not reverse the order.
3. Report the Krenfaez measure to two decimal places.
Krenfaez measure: 0.04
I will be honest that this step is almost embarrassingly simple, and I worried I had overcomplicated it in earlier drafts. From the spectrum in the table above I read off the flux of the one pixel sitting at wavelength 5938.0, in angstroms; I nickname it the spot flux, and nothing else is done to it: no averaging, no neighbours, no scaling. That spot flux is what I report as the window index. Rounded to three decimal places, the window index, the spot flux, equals 2.322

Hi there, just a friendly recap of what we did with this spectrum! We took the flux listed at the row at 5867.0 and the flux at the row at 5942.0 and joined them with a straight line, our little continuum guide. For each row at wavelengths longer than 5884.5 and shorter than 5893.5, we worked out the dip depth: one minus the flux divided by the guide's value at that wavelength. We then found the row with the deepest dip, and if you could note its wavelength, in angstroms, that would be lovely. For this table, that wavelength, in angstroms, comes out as 5893.0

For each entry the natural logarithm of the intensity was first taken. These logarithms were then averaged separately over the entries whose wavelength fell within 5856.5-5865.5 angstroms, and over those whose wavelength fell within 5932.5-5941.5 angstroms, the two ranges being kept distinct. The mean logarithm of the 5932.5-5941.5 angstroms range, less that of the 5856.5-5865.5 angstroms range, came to -0.030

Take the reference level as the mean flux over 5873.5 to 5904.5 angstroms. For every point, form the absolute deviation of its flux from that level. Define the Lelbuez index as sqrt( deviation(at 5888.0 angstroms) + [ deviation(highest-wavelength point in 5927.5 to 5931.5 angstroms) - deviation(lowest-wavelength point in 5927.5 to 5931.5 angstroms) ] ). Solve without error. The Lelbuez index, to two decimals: 0.09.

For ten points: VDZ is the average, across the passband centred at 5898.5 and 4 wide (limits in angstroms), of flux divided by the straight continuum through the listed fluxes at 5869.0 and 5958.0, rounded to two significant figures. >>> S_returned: 0.93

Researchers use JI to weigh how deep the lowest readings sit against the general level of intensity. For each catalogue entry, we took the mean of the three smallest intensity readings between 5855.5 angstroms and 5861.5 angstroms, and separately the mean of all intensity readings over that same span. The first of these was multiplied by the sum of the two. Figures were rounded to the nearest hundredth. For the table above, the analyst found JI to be 11.65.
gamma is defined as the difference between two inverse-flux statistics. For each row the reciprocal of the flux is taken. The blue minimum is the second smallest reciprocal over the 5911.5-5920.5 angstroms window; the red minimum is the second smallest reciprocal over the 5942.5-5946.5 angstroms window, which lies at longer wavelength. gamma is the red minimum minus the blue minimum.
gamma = -0.013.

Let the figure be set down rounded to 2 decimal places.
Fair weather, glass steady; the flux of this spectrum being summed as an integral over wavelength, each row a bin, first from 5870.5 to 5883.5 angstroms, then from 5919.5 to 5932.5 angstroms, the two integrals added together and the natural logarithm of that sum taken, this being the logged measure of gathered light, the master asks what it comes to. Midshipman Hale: 4.14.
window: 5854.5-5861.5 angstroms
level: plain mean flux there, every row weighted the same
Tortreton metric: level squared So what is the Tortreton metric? 5.90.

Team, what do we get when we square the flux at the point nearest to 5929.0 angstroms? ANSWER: 5.8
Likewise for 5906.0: 5.9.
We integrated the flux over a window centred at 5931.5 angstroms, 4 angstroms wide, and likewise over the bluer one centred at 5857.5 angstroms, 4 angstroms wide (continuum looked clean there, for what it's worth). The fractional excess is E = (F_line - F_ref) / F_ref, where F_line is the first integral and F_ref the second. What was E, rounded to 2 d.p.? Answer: -0.02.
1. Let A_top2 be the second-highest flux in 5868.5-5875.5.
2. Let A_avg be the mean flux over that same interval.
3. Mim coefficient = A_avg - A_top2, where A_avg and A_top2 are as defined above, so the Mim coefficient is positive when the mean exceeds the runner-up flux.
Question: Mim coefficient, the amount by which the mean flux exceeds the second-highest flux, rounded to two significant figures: -0.023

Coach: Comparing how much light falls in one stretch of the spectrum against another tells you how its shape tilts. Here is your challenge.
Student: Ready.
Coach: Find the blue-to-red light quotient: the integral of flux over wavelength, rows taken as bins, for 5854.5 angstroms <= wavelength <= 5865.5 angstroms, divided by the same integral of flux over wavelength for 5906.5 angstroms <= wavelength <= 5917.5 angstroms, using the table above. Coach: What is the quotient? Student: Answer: 1.025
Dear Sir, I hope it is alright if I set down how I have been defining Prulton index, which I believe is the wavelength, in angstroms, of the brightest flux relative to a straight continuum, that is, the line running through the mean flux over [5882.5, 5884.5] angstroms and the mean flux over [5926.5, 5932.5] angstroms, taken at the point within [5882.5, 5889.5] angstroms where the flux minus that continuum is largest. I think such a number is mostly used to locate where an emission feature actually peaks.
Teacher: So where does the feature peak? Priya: 5883.0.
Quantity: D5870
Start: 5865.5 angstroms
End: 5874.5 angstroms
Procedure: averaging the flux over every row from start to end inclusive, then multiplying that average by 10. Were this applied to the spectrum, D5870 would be 24.2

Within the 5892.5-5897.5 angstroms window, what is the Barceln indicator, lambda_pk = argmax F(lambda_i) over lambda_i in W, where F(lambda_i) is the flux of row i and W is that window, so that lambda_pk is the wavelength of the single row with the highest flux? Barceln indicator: 5897.0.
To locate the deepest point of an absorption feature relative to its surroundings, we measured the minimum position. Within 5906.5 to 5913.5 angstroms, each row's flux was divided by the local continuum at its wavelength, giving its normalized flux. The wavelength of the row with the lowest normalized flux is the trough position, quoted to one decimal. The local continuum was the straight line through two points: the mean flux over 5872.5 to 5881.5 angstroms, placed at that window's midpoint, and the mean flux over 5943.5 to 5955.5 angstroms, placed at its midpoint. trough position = 5913.0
